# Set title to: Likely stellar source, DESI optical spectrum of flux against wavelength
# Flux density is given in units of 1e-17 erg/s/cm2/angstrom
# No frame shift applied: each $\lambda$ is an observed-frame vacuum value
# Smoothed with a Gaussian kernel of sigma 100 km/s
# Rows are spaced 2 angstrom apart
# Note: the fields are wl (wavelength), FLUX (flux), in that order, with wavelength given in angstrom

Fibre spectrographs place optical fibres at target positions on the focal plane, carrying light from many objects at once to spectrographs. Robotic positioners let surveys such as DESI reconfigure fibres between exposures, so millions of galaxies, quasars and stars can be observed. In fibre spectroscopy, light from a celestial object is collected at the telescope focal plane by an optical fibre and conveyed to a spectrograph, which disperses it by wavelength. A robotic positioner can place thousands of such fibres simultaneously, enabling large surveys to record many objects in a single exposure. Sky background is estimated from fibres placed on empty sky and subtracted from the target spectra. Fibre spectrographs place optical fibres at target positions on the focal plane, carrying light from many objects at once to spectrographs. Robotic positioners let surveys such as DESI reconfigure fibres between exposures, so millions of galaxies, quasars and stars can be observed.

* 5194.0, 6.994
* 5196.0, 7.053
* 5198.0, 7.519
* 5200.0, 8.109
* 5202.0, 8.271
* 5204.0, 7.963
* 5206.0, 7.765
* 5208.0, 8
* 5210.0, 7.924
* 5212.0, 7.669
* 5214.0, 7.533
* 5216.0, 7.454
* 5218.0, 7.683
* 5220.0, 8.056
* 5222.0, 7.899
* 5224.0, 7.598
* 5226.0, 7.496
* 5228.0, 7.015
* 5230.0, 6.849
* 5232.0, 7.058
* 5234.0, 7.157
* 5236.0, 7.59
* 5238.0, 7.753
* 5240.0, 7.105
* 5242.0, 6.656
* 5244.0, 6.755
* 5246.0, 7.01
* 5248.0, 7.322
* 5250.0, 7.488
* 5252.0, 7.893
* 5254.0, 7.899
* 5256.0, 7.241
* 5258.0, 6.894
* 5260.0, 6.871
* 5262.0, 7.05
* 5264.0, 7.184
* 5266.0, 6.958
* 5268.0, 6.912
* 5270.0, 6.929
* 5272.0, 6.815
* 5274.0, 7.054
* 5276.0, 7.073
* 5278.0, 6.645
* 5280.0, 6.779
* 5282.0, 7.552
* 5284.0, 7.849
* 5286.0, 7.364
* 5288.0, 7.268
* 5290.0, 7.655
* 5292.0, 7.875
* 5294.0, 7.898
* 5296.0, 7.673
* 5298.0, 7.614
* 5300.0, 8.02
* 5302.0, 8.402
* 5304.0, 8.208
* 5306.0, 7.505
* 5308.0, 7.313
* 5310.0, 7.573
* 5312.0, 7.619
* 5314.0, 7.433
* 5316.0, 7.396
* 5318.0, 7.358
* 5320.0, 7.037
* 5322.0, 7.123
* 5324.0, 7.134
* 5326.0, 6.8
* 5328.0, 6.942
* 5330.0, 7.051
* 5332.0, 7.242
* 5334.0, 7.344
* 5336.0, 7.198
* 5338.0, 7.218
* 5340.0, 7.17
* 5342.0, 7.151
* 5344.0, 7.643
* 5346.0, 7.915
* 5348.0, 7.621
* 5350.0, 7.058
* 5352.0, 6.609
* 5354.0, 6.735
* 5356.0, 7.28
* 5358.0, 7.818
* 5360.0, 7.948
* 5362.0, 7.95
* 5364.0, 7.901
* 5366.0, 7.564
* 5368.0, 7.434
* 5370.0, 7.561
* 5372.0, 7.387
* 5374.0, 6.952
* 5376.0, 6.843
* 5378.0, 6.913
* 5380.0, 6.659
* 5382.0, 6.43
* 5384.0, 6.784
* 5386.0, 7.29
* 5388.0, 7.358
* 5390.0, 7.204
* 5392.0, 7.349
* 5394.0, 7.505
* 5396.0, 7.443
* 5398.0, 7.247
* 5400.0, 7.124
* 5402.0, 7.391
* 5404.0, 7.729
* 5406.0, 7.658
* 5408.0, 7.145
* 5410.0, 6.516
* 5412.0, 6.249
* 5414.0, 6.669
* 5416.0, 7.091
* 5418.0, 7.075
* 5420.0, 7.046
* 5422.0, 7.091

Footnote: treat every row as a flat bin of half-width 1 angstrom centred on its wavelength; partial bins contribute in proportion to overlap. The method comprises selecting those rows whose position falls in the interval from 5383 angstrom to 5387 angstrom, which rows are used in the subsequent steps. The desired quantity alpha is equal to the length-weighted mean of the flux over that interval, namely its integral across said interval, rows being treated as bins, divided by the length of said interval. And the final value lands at 7.04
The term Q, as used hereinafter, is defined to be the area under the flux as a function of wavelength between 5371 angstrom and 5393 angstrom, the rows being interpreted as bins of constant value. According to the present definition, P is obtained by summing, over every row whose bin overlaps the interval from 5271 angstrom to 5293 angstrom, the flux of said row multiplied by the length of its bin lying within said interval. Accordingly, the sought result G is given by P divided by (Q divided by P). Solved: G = 166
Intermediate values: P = 160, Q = 154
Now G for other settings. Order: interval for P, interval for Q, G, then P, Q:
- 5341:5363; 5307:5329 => 168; 163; 159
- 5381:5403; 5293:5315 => 147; 158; 171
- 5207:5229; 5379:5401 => 181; 169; 157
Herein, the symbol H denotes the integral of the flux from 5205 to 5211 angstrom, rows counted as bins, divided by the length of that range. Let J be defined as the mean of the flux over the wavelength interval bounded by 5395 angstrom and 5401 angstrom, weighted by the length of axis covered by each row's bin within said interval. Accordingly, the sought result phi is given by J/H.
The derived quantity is 0.92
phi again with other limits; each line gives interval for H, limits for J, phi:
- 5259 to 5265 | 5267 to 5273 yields 0.98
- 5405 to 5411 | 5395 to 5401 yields 1.02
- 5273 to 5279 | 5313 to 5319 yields 1.07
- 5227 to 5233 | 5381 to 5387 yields 0.98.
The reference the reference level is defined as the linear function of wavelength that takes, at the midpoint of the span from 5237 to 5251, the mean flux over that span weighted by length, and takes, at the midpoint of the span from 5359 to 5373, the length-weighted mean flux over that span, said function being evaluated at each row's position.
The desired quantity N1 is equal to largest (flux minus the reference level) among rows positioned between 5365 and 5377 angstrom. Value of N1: -0.1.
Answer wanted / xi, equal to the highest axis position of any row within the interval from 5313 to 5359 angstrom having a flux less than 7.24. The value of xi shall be 5354.0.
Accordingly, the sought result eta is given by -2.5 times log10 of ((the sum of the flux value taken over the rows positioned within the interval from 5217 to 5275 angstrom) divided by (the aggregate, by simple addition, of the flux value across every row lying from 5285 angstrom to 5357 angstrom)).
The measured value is 0.3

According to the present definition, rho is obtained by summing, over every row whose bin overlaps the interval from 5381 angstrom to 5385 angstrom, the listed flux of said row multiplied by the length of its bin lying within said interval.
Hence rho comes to 26.4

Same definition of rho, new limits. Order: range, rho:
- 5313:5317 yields 29.7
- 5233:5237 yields 29.5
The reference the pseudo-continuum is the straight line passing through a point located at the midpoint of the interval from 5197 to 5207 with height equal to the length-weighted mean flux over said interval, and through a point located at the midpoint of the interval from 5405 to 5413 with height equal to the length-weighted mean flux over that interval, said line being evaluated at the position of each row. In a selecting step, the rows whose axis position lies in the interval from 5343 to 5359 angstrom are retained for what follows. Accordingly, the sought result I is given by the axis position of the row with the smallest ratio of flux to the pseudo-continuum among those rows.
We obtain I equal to 5352.0 angstrom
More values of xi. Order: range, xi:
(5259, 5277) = 5276.0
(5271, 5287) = 5280.0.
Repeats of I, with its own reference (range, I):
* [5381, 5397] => 5382.0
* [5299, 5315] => 5308.0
